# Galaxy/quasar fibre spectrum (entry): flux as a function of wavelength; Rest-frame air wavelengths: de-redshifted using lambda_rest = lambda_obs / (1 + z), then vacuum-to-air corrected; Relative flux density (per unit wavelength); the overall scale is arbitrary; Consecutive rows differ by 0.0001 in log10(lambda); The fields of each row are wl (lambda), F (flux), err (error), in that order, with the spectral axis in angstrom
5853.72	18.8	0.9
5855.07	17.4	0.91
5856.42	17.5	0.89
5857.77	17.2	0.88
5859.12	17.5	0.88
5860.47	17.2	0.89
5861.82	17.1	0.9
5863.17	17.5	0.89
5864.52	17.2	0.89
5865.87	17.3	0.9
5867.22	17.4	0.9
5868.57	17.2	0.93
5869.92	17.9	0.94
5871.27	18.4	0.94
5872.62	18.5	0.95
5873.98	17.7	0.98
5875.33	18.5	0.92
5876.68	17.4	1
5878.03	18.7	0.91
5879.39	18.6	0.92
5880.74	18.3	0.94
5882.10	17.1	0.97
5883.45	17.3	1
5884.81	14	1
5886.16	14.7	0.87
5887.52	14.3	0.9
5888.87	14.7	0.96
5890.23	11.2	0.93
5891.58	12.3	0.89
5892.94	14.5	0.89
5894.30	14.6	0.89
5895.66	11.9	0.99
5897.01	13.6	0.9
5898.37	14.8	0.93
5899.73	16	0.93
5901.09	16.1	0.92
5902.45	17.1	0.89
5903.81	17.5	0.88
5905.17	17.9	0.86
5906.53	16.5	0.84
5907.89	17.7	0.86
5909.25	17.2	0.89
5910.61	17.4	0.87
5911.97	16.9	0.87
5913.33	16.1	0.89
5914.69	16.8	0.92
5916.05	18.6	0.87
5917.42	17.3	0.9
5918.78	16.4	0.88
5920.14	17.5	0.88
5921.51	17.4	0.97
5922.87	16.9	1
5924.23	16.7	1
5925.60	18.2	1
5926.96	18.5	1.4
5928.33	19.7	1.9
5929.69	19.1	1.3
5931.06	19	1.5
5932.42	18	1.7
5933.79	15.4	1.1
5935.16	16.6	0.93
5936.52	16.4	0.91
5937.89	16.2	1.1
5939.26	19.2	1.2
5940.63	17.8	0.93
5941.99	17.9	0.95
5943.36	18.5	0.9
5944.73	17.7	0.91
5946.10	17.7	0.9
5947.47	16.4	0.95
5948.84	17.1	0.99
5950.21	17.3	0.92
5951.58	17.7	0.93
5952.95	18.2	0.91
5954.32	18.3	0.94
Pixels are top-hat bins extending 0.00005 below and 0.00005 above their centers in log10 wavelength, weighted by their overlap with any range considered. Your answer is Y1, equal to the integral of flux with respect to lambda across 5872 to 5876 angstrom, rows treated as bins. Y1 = 73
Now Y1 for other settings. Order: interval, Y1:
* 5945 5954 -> 157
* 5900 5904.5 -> 76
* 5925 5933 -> 150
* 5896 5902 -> 90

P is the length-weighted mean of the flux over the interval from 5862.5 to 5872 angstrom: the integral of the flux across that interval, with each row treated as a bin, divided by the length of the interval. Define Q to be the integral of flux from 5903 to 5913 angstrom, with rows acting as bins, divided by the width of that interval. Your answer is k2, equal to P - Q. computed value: 0.32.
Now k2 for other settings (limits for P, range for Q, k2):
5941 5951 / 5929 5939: 0.20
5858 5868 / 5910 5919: 0.20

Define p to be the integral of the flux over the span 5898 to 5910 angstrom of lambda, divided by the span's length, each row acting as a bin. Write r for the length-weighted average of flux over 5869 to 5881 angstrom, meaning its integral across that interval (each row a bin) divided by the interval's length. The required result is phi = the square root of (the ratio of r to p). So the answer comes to 1.04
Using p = 16.8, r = 18.2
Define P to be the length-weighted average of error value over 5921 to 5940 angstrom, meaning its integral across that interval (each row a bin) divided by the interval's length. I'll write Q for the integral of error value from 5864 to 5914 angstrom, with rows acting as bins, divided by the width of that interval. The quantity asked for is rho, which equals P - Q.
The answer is 0.3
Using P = 1.22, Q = 0.92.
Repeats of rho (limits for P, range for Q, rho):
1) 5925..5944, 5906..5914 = 0.3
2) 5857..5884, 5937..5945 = -0.1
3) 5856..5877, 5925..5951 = -0.2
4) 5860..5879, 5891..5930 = 0.0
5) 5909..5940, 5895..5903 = 0.2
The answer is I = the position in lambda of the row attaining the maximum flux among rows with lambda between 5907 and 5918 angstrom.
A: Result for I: 5916.05 angstrom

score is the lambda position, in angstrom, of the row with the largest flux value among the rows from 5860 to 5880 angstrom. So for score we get 5878.03 angstrom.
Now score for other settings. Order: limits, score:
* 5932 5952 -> 5939.26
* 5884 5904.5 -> 5903.81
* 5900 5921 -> 5916.05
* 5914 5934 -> 5928.33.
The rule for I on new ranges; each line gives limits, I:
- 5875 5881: 5878.03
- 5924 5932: 5928.33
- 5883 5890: 5883.45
